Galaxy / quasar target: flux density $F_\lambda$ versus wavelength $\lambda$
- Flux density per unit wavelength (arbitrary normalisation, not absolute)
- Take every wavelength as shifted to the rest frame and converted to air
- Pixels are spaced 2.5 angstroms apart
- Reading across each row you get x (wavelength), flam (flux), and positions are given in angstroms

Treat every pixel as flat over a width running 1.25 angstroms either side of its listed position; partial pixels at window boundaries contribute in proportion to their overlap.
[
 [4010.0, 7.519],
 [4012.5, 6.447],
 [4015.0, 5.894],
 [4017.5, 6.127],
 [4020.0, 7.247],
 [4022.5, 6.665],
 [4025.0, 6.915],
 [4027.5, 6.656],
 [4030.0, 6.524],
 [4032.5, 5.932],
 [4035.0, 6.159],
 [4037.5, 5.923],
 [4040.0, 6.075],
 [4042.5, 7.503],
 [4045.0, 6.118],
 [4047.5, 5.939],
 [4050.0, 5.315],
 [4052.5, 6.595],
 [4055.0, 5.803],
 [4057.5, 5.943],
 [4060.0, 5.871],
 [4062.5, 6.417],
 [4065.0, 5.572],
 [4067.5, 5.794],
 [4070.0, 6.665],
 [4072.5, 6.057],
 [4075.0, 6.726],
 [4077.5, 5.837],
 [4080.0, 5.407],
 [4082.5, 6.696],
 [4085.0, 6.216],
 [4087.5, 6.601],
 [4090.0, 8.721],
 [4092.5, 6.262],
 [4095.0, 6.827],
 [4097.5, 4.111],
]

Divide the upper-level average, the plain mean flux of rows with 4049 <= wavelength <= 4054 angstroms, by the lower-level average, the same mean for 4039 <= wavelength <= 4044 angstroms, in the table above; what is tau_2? 0.88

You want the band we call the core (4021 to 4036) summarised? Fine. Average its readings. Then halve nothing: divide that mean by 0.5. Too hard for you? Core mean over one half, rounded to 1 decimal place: 13.0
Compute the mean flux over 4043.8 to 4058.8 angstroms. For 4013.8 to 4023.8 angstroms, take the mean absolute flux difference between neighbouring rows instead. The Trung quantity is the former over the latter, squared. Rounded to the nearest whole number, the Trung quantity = 85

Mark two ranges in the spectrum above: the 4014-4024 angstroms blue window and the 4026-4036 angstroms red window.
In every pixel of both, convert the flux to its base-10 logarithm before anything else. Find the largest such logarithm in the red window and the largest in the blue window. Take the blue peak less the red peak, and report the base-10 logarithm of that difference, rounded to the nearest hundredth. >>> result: -1.43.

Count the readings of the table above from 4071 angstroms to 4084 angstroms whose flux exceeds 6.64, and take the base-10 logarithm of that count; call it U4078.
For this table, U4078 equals 0.30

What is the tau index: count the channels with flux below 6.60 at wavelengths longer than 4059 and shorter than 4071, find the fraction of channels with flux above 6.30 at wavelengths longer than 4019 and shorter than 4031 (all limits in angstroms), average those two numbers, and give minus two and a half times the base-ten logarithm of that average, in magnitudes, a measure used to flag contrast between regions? -0.99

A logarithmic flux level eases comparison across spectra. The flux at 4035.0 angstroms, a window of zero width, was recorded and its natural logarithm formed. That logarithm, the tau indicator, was 1.82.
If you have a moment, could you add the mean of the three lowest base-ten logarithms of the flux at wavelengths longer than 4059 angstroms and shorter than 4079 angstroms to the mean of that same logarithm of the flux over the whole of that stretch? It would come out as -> 1.54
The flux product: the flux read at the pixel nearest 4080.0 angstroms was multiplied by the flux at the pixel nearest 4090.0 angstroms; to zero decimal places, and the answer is 47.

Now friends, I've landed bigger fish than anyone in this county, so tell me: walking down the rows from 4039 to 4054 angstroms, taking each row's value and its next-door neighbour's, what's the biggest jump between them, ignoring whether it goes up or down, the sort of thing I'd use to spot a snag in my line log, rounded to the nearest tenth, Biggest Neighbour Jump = 1.4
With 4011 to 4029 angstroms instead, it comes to 1.1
